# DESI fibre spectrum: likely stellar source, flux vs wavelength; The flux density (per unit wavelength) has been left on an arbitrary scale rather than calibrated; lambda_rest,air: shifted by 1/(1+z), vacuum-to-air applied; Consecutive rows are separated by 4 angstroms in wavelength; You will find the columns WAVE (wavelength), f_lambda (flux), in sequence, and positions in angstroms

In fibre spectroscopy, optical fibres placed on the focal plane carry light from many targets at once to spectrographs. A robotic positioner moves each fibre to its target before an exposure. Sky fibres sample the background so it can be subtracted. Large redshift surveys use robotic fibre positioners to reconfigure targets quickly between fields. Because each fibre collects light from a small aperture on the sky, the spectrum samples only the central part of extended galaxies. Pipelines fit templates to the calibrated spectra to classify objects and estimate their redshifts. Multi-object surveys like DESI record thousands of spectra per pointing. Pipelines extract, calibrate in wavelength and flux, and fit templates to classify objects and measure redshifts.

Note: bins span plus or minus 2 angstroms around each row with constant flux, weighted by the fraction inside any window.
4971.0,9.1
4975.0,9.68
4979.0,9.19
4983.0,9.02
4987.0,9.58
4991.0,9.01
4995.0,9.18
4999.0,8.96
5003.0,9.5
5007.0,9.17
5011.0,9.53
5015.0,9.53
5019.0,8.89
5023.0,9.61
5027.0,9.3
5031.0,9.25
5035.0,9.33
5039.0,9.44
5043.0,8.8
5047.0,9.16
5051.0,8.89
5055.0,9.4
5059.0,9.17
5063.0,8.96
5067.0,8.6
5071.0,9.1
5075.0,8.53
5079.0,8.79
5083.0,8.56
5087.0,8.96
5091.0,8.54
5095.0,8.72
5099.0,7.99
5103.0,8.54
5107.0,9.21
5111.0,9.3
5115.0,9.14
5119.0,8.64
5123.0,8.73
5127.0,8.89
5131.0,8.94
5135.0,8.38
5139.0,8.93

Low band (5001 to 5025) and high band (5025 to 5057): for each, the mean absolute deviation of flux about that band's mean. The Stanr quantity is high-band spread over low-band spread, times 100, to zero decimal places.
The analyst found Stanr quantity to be 81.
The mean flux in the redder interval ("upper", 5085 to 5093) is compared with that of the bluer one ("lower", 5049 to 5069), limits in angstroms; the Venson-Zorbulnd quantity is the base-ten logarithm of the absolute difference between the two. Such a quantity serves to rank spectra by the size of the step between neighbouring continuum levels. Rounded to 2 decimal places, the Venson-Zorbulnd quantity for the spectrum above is -0.60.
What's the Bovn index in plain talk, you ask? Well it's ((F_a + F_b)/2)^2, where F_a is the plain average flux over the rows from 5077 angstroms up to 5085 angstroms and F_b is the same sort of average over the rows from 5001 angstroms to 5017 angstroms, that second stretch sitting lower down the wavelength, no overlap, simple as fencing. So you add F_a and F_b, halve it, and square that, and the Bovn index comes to 82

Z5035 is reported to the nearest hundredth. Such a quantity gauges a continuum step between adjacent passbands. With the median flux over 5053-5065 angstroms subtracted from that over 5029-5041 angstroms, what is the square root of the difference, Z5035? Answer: 0.40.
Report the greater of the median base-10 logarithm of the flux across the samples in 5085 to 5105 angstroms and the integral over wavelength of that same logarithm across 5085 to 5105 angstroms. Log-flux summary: 18.6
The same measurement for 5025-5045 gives 19.3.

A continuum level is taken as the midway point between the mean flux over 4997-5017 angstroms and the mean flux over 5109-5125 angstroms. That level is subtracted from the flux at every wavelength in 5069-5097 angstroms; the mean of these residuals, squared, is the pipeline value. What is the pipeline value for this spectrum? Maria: 0.16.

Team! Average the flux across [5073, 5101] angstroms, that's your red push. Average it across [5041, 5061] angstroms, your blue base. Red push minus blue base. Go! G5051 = -0.50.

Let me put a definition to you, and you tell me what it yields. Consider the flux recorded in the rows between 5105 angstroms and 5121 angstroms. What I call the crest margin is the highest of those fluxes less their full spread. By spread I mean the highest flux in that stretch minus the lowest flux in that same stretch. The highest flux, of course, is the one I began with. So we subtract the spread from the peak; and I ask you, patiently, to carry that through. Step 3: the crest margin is 8.64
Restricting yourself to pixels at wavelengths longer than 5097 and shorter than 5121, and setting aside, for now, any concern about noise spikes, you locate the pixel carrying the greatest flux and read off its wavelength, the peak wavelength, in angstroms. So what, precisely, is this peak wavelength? 5111.0 angstroms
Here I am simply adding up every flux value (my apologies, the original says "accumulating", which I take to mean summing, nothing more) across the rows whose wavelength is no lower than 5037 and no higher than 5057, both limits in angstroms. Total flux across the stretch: 45.7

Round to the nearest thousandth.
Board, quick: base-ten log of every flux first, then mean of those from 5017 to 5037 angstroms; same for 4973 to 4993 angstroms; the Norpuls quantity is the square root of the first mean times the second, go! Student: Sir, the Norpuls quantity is 0.968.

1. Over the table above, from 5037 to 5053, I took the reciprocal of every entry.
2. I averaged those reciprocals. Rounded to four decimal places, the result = 0.1103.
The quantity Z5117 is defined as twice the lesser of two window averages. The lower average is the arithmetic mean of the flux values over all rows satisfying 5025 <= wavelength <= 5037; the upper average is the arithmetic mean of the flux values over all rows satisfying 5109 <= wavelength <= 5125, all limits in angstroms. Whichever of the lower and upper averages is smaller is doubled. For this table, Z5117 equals 17.9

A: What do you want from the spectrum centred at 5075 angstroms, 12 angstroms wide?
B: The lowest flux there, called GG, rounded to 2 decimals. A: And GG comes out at 8.53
